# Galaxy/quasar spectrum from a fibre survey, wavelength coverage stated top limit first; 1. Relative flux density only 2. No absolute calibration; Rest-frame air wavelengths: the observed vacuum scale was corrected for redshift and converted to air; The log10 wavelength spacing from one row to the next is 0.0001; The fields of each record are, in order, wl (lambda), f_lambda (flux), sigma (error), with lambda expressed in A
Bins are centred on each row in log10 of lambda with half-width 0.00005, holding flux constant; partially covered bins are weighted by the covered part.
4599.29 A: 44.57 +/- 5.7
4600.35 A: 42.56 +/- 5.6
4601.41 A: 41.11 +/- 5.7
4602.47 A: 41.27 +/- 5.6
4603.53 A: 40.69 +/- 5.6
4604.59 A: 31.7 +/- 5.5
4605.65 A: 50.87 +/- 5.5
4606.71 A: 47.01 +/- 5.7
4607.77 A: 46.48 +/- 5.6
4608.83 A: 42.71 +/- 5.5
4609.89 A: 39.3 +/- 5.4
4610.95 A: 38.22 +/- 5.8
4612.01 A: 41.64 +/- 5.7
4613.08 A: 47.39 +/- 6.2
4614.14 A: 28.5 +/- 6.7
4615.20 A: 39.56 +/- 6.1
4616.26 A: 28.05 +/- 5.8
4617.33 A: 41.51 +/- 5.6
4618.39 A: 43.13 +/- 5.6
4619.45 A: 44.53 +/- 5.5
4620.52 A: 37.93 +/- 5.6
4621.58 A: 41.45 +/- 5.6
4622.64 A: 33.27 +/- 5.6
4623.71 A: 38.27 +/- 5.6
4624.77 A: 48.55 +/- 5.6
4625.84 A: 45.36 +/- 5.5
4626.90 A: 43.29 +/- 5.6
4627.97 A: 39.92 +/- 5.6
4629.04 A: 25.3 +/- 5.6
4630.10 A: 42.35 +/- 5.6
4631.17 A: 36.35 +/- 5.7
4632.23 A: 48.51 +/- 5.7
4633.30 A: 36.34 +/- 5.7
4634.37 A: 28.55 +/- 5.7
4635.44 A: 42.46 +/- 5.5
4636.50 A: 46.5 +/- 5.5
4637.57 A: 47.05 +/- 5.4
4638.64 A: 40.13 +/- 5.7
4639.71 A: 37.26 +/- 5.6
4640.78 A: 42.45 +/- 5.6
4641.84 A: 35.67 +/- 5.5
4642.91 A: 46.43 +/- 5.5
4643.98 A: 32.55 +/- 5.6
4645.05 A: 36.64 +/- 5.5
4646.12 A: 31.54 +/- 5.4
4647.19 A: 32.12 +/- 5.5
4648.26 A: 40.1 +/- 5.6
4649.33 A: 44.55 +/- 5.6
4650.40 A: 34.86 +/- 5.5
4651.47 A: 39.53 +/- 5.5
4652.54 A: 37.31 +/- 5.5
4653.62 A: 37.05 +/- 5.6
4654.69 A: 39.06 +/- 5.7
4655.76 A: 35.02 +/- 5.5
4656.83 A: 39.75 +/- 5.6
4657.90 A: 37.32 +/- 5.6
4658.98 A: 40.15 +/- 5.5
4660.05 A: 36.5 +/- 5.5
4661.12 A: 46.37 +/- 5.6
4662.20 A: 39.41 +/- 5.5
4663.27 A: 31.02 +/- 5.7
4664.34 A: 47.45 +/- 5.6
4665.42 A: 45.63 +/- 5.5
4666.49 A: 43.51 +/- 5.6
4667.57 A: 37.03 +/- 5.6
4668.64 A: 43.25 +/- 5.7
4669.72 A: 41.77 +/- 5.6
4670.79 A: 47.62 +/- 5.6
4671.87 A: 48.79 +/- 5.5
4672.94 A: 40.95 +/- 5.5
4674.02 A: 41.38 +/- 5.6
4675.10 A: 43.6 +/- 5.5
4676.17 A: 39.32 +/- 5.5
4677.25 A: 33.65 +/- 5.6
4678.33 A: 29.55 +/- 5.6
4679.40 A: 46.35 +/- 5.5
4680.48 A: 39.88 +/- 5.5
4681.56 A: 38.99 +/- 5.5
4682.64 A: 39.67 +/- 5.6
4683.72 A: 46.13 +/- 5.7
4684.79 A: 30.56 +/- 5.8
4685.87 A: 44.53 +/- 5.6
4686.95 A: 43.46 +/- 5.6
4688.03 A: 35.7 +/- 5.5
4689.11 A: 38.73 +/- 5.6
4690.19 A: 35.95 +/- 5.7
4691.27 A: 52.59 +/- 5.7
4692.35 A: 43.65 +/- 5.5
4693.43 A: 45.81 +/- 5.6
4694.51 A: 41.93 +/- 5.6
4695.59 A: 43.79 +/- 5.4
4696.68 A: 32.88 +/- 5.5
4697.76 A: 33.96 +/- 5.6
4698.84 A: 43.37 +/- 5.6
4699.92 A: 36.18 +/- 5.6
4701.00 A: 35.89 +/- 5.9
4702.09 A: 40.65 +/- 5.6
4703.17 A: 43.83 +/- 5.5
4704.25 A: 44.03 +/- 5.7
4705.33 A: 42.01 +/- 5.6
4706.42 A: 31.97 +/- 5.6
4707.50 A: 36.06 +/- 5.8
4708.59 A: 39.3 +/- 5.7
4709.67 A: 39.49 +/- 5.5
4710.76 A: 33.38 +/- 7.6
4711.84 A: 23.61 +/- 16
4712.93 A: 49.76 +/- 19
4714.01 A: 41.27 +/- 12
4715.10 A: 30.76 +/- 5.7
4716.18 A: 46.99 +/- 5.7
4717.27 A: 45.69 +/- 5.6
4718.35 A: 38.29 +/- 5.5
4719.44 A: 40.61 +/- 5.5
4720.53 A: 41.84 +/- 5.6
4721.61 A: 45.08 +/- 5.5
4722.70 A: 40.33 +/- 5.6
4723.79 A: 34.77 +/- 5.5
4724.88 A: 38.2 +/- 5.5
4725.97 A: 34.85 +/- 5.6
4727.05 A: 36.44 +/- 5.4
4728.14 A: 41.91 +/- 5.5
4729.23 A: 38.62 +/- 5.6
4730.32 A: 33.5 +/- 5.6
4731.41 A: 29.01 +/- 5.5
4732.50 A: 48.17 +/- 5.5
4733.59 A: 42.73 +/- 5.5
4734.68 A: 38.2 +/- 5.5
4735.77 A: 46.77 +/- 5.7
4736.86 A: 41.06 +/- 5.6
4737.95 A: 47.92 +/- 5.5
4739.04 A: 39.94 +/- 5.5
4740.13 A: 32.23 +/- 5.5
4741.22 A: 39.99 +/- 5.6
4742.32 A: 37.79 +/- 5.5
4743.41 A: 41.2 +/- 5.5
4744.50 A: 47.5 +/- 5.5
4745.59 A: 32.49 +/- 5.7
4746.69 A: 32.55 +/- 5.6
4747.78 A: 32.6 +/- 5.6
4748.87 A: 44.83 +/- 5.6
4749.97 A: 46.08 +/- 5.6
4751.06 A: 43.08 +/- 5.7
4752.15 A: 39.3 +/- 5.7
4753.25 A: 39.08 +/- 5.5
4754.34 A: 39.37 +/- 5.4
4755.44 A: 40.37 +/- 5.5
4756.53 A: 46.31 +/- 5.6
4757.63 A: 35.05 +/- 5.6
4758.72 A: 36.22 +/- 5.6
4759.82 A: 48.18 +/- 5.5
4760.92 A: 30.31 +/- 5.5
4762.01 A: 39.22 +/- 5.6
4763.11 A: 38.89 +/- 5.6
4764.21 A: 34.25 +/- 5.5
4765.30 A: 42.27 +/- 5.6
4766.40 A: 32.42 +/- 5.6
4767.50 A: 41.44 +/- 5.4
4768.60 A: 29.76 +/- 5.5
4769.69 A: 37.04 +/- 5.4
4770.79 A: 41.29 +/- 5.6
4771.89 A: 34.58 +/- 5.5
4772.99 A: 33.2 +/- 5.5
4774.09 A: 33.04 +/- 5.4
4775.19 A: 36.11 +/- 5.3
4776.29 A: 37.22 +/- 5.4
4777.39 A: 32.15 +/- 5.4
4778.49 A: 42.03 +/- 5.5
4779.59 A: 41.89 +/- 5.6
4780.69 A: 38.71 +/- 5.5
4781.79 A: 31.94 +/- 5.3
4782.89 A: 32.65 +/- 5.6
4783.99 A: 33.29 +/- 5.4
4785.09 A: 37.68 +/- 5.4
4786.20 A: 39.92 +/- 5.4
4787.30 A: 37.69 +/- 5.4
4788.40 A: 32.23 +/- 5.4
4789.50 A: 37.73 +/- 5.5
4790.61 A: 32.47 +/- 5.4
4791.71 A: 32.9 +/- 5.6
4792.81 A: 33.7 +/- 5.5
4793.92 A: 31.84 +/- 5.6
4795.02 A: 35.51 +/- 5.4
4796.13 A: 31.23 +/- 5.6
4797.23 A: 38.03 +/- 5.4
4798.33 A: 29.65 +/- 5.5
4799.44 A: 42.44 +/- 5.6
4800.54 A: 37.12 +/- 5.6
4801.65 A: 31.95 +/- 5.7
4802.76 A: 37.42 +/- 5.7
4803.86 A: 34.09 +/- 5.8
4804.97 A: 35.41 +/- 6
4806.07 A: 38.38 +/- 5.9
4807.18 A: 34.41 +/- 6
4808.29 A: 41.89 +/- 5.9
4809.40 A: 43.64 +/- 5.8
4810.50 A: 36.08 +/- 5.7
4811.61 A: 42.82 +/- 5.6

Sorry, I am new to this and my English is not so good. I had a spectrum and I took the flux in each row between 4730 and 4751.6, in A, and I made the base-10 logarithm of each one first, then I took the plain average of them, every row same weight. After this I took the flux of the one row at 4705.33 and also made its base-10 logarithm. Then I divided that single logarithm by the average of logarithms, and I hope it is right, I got 1.017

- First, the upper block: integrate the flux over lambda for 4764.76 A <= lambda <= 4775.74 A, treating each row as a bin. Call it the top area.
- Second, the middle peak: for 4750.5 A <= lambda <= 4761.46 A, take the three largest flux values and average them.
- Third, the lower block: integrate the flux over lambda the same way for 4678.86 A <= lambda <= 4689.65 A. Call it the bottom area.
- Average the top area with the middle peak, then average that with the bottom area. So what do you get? 329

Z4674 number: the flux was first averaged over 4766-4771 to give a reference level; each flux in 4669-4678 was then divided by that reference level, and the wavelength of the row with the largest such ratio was 4671.87 A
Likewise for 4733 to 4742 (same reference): 4737.95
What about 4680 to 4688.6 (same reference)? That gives 4683.72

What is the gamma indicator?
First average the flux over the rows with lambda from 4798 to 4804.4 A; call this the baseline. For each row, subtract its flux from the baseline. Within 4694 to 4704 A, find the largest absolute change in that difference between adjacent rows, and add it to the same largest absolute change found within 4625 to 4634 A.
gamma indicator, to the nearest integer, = 28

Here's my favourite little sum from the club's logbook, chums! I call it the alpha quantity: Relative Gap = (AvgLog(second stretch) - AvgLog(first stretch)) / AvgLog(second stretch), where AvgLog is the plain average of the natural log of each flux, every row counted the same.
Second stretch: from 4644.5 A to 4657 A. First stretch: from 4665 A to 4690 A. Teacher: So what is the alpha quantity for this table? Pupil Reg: -0.024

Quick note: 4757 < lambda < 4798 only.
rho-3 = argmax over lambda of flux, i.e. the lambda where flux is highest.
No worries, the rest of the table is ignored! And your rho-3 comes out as 4759.82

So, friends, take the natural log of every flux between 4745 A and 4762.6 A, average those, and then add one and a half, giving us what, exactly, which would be 5.16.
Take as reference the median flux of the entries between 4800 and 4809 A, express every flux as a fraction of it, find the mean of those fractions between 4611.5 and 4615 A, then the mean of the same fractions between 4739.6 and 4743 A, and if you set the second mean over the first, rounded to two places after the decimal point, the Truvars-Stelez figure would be 0.94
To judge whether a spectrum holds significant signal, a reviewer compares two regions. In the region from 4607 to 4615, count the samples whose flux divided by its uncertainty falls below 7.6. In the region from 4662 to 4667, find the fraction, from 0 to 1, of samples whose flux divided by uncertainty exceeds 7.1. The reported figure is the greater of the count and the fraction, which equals 4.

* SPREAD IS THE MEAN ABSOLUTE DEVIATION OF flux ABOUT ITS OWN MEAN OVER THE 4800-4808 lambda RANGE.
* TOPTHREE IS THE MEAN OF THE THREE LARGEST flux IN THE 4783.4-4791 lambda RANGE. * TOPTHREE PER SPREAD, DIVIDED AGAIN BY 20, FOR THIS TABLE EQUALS 1.1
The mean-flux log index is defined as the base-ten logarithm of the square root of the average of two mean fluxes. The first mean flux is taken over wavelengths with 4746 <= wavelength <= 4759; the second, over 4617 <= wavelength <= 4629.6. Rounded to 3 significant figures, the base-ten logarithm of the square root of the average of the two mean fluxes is 0.800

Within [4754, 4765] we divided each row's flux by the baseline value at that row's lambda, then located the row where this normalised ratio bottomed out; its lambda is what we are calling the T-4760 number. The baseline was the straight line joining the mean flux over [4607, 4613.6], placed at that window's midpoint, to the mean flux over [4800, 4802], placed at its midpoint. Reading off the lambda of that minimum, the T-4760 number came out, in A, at 4760.92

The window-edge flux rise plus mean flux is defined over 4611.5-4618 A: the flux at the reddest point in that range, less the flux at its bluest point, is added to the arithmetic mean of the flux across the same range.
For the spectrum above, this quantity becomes 38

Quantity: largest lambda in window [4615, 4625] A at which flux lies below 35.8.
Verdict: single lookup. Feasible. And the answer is 4622.64 A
